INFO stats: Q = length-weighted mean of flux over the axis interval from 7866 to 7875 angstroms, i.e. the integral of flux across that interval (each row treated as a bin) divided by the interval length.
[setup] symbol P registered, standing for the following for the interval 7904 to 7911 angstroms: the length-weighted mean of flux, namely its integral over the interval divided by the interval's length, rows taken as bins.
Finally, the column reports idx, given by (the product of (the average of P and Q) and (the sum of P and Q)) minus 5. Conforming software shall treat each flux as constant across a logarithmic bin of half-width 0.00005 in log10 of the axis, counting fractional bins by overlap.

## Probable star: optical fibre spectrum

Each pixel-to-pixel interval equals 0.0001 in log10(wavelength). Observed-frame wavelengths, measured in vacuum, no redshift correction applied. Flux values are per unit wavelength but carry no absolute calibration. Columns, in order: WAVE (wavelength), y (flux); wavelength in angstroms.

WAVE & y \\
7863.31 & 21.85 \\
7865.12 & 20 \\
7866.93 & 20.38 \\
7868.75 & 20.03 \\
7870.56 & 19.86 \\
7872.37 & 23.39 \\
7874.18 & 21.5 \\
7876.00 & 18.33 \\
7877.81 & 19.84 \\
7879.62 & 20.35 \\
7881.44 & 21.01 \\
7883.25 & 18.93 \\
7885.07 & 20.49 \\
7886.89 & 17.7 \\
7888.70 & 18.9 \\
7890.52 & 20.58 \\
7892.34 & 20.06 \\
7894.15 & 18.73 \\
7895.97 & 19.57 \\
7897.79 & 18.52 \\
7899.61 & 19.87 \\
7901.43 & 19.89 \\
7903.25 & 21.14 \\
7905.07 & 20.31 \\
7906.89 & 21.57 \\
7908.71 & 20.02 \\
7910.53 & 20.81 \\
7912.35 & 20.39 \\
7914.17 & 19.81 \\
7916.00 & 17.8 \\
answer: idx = 865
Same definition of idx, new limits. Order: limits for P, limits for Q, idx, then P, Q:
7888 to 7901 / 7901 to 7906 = 794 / 19.5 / 20.5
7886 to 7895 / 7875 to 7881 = 750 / 19.2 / 19.6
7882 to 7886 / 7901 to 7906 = 807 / 19.8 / 20.5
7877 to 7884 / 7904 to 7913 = 824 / 20.1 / 20.6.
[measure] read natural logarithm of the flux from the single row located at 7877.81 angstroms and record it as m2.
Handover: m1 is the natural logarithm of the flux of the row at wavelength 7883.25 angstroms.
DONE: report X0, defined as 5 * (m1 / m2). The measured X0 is 4.92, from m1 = 2.941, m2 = 2.99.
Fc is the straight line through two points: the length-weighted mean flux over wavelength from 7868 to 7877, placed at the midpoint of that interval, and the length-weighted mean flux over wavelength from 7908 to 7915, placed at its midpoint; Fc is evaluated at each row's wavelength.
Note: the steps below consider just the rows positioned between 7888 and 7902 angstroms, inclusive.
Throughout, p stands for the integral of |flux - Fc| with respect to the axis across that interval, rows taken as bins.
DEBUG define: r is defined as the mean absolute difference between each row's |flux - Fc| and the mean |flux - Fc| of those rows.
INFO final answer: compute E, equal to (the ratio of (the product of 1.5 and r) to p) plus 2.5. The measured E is 2.57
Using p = 13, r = 0.6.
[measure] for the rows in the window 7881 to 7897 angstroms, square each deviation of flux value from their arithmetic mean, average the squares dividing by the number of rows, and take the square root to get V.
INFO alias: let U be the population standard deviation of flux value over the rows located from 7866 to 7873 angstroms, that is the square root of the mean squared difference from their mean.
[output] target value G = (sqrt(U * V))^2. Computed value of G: 1.46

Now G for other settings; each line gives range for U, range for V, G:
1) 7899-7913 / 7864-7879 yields 0.80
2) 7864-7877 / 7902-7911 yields 0.81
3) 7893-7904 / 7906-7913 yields 0.50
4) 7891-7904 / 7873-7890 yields 0.98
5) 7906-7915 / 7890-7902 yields 0.43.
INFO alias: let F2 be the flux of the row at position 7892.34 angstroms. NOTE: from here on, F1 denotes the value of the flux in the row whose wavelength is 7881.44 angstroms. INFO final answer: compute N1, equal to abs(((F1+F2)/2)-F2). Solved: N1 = 0.5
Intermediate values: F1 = 21.01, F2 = 20.06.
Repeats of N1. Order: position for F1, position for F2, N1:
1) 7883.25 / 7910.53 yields 0.9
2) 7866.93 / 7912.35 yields 0.0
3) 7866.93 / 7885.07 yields 0.1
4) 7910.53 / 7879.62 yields 0.2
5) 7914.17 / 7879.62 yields 0.3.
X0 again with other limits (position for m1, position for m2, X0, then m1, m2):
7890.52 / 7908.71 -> 5.05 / 3.024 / 3.00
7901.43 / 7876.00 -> 5.14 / 2.990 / 2.91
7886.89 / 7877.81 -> 4.81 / 2.874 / 2.99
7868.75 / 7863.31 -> 4.86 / 2.997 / 3.08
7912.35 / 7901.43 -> 5.04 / 3.015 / 2.99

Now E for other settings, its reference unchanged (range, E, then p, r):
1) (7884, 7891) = 2.69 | 8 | 1.1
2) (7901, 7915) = 2.56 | 7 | 0.3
